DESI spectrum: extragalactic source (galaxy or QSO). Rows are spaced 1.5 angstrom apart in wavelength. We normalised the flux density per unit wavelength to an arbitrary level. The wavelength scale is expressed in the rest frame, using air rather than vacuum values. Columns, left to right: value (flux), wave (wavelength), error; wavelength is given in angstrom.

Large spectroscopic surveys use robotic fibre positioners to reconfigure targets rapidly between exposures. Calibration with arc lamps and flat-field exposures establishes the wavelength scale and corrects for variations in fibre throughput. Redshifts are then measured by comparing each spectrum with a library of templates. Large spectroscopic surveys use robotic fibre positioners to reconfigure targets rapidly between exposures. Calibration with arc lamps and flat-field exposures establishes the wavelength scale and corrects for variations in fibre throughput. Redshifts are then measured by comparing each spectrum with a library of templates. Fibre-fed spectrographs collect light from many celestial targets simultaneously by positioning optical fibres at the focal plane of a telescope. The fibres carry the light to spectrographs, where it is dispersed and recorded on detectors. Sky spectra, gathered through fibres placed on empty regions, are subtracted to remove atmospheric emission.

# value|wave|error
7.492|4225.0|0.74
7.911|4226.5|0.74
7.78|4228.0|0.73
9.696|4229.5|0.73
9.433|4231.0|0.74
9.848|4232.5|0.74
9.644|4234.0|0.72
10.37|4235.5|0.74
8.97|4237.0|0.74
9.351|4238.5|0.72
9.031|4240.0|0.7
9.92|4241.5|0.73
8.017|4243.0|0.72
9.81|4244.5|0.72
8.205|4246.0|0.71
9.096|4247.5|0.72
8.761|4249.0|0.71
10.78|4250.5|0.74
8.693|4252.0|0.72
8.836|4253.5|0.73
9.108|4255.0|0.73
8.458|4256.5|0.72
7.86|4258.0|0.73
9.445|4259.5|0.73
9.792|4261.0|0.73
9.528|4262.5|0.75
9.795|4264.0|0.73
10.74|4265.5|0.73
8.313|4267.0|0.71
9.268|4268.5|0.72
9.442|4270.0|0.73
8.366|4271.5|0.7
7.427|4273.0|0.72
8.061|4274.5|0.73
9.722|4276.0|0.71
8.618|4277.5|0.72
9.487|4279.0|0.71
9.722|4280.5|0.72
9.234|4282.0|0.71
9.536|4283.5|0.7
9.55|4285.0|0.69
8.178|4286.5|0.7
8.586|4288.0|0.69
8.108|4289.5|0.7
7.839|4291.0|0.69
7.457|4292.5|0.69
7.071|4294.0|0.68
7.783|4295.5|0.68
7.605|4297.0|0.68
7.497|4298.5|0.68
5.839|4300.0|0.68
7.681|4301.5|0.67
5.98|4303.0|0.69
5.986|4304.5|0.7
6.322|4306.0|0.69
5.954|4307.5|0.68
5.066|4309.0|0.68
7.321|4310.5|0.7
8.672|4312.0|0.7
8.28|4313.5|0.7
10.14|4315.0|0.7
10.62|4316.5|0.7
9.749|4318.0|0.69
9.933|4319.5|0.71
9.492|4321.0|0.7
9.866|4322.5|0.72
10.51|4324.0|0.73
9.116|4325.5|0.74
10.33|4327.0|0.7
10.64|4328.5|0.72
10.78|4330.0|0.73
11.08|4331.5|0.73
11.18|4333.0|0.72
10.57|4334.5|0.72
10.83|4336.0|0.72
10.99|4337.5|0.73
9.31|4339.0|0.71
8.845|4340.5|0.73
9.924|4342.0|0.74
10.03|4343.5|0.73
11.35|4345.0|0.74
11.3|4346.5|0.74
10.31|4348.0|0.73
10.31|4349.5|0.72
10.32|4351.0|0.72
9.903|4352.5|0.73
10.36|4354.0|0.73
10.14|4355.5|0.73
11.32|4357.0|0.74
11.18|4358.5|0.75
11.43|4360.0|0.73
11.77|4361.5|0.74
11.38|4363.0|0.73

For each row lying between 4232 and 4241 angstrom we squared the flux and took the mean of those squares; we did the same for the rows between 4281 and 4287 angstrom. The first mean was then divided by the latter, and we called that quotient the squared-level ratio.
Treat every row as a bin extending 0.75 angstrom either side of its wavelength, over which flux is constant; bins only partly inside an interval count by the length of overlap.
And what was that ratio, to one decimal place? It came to 1.1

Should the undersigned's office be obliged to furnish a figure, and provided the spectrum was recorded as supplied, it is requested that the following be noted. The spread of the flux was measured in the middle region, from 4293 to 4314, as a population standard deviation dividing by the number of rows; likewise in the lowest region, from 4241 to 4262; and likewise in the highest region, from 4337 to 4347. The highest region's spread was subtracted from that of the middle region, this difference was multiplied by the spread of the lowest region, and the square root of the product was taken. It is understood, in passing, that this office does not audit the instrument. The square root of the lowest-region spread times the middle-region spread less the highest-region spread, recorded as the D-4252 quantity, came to 0.3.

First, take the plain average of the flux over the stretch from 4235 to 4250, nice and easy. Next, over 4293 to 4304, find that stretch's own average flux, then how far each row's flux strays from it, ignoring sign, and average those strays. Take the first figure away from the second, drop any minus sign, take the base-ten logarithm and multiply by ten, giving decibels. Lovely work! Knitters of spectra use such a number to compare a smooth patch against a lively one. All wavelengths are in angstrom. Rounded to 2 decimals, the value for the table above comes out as 9.29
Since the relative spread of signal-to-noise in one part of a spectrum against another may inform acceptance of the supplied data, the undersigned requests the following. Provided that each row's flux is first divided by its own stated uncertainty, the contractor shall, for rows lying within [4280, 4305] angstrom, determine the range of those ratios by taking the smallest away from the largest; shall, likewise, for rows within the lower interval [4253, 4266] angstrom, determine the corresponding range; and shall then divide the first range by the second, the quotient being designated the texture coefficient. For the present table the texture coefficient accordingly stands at 1.3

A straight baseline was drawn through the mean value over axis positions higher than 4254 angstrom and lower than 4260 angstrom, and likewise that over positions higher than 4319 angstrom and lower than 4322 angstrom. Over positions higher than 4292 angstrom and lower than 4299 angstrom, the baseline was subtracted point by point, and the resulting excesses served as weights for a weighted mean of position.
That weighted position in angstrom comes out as 4295.4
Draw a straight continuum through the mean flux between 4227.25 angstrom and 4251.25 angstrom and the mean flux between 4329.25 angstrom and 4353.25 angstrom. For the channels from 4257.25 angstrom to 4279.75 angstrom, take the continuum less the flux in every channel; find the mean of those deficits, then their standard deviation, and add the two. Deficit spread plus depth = 1.5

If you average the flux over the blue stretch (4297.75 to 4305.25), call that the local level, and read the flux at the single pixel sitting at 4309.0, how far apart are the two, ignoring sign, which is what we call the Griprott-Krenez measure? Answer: 1.53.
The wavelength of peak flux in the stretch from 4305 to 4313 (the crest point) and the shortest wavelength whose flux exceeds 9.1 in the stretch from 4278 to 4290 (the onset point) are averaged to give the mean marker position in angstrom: 4295.5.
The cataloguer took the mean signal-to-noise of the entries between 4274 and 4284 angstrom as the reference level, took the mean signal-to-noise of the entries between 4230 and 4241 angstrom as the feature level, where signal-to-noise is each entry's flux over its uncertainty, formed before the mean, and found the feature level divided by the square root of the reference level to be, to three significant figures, 3.64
